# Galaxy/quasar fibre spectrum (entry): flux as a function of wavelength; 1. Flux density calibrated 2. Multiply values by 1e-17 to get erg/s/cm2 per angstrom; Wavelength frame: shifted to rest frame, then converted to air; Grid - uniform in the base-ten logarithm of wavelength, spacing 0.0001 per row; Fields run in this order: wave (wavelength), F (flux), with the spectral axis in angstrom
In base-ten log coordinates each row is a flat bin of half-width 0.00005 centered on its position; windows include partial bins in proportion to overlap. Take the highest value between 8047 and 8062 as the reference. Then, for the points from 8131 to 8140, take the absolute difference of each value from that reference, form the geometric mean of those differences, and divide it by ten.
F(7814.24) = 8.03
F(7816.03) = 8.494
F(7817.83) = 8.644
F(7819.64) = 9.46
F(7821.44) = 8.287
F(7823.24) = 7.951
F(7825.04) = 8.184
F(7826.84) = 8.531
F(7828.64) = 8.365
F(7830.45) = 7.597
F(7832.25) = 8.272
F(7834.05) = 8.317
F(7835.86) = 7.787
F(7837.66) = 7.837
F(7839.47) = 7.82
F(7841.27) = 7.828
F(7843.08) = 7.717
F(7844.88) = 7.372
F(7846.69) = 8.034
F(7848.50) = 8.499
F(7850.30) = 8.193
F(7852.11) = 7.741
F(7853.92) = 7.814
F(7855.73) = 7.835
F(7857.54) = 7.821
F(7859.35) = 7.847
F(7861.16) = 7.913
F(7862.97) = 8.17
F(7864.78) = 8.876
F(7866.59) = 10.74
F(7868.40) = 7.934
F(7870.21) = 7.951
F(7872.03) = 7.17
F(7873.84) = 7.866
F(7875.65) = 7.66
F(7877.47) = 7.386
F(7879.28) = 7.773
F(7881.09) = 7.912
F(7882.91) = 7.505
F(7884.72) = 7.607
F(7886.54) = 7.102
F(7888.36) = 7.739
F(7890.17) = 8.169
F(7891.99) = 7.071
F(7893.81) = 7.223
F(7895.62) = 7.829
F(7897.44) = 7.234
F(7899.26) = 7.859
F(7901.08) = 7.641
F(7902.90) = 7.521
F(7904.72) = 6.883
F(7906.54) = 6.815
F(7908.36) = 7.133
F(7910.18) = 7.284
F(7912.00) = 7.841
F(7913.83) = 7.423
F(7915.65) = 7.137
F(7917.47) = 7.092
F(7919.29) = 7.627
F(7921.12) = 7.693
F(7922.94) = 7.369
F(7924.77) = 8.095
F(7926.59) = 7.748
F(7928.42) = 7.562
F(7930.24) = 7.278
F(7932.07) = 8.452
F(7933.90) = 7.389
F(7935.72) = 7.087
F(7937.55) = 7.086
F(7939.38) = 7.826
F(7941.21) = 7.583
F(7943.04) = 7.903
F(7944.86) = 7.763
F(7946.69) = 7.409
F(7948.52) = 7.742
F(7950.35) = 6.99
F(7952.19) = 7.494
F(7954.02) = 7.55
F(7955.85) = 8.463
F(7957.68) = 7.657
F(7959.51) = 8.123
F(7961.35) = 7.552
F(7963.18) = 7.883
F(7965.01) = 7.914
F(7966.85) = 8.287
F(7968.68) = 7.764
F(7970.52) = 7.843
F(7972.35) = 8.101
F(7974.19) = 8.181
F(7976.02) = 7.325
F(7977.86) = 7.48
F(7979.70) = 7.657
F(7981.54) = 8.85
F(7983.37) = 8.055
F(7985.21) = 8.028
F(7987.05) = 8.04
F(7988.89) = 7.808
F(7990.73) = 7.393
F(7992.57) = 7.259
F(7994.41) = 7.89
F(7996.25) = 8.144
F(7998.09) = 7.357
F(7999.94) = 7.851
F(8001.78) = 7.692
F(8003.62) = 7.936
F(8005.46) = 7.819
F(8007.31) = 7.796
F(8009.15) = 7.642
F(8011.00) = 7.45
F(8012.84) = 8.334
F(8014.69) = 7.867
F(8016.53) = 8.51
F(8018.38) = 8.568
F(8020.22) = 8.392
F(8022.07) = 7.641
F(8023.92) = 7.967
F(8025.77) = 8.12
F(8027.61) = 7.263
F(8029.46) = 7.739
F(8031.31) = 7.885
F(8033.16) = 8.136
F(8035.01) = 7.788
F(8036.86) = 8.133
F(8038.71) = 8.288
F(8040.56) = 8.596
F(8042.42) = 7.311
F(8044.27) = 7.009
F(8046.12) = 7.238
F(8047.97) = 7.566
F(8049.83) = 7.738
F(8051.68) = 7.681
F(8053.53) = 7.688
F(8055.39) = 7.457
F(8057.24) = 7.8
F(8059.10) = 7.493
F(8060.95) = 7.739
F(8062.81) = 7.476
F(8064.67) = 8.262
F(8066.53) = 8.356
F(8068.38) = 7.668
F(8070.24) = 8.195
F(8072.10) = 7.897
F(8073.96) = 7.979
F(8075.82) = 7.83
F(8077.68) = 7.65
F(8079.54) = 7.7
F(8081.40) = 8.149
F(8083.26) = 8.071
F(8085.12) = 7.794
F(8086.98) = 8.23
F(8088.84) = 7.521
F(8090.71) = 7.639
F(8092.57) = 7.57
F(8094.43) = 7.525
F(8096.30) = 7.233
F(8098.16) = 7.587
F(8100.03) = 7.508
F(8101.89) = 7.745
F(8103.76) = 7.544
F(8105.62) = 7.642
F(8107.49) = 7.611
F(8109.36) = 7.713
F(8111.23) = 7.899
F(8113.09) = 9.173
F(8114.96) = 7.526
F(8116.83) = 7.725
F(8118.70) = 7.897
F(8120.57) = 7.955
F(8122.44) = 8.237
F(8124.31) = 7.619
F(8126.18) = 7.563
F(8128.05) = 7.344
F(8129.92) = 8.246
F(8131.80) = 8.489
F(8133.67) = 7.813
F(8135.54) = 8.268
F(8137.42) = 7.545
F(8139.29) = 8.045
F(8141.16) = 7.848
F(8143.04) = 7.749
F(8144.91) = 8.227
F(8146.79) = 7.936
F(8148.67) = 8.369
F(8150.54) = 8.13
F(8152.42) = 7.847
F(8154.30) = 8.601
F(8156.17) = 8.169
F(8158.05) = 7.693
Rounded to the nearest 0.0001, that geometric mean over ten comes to 0.0192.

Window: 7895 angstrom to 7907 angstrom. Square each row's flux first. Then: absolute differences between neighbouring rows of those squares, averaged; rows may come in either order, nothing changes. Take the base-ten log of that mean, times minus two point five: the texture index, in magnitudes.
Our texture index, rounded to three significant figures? -1.87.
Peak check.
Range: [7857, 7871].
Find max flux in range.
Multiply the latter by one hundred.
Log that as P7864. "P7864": 1074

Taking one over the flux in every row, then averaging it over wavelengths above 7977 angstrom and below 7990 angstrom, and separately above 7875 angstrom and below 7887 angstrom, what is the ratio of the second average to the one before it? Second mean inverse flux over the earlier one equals 1.05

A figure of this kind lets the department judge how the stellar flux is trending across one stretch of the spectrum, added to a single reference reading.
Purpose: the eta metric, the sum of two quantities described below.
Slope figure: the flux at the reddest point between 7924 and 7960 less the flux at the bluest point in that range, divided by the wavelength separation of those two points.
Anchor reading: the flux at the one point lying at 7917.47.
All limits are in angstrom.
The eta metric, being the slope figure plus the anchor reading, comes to 7.09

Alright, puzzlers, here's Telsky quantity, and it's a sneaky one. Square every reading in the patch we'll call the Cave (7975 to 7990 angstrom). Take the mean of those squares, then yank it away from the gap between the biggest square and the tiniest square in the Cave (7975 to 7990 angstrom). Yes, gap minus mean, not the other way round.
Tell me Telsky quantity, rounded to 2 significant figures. -38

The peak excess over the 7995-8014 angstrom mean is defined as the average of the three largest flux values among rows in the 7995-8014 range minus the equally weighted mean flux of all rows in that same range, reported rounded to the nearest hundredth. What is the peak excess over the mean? 0.34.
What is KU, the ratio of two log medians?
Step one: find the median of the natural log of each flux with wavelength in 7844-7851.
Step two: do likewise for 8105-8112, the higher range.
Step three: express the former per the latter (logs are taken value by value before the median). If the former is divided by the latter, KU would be 1.03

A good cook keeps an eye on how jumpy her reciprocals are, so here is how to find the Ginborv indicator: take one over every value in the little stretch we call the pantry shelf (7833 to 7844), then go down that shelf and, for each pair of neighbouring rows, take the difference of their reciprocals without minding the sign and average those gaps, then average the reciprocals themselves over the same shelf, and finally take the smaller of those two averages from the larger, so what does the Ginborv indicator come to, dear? 0.125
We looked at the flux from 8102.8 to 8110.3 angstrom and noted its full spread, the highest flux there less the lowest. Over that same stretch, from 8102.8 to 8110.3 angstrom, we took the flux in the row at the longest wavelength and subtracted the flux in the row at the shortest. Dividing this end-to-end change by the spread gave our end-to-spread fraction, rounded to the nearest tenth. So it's 1.0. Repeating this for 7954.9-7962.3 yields -1.0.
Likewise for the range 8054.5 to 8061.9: 0.8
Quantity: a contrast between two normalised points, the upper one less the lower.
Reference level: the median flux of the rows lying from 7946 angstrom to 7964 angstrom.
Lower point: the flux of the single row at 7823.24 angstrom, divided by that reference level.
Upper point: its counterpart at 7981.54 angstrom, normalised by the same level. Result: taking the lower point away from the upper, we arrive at 0.12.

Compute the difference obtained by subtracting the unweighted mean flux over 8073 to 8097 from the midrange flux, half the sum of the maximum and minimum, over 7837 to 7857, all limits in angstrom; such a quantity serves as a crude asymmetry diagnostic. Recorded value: 0.17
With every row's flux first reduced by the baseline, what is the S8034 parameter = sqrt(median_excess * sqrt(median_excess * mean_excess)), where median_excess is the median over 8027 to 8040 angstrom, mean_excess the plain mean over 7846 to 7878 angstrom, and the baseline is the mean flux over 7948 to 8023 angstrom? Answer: 0.04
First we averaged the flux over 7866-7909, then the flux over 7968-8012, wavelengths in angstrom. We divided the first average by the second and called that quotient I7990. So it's 0.98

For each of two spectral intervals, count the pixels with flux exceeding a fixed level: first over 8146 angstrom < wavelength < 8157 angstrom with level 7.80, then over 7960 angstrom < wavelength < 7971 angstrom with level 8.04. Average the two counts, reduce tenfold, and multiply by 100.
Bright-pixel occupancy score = 35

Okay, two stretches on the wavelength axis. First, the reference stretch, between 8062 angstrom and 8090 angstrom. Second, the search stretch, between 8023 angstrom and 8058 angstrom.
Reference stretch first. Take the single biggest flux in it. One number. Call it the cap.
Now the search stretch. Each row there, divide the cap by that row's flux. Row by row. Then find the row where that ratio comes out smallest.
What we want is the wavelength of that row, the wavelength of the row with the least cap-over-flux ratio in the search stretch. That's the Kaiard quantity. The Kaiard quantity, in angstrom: 8040.56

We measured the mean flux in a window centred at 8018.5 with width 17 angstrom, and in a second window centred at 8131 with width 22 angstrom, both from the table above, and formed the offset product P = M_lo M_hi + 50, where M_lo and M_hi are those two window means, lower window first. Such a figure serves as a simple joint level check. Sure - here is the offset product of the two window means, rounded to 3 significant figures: 114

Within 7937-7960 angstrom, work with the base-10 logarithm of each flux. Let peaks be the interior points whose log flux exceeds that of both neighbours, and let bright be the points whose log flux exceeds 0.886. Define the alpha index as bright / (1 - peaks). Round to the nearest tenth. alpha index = -2.0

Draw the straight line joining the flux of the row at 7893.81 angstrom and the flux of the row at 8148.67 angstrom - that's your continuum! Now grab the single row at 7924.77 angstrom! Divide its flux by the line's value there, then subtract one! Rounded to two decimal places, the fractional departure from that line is 0.10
